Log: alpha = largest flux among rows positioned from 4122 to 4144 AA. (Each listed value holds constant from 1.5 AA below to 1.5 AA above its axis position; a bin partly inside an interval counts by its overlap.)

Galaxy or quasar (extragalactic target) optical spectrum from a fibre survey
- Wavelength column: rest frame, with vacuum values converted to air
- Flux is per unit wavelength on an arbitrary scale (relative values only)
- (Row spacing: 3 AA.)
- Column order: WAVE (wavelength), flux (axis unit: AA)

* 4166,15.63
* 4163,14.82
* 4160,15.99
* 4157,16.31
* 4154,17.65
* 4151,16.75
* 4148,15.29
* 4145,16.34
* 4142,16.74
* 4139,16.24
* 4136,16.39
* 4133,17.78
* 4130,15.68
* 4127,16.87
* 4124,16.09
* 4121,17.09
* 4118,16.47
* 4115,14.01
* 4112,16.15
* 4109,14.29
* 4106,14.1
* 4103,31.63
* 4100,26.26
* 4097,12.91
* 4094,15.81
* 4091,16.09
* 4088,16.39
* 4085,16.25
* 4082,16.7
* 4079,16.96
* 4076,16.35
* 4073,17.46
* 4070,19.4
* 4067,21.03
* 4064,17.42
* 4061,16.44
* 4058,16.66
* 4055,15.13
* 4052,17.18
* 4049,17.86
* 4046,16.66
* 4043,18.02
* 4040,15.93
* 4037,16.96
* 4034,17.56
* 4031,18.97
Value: 17.78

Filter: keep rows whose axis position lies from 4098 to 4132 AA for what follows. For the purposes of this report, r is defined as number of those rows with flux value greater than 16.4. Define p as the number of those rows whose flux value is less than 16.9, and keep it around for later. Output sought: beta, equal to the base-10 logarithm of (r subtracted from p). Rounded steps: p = 8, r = 5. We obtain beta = 0.48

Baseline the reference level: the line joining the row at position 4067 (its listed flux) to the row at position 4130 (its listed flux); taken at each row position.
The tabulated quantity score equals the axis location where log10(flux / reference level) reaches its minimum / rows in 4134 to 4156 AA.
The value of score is 4136 AA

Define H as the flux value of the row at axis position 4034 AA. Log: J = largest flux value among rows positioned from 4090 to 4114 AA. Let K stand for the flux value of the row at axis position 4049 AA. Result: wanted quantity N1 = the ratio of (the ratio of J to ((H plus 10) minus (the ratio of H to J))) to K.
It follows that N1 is 0.066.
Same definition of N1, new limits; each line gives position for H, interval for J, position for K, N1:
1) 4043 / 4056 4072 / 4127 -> 0.046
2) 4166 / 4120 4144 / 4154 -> 0.041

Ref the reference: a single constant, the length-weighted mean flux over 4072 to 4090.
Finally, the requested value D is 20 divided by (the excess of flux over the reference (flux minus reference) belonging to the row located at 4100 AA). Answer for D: 2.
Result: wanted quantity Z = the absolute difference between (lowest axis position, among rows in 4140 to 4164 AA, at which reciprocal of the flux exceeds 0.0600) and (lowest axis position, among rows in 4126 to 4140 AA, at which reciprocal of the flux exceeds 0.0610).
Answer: 15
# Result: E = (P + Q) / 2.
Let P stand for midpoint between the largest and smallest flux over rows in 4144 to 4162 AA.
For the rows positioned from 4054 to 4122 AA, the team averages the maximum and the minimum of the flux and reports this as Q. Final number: 19.4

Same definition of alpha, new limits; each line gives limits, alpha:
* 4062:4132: 31.63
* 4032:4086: 21.03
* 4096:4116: 31.63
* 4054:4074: 21.03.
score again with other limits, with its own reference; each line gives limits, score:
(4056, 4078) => 4061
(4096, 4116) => 4097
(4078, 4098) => 4097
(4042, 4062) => 4055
